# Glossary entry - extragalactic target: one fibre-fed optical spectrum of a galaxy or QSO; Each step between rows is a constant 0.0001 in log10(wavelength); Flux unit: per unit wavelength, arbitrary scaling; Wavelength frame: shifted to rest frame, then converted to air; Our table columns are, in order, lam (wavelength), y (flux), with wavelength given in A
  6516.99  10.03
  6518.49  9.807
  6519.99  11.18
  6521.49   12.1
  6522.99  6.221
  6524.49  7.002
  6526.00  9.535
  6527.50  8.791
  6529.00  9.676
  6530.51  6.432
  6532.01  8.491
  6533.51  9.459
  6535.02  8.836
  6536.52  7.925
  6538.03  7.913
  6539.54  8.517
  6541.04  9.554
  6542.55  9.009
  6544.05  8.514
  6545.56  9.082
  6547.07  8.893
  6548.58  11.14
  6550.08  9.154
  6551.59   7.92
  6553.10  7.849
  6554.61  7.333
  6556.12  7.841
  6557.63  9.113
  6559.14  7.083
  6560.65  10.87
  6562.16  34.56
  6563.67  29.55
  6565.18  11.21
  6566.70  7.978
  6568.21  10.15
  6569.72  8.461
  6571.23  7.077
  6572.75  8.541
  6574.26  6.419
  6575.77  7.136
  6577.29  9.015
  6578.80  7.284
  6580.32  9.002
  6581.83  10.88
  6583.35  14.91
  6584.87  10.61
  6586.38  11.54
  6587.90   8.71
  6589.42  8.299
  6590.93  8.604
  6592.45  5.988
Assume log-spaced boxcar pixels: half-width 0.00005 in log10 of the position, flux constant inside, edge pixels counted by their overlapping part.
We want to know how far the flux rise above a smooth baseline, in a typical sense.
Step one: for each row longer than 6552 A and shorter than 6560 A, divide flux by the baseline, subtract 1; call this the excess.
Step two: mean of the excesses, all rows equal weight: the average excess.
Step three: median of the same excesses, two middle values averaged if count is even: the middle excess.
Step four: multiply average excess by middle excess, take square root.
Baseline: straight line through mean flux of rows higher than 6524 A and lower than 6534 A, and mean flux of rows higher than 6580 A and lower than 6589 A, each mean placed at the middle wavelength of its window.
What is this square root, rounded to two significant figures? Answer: 0.19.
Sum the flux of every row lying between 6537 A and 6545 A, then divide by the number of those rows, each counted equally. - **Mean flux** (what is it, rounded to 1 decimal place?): 8.7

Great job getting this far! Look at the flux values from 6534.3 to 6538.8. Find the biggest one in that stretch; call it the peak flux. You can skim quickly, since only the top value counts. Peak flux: 8.836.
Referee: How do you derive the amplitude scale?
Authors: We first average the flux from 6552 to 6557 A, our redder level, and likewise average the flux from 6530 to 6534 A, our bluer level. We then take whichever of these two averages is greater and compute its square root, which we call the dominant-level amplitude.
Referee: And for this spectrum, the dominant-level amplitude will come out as 2.9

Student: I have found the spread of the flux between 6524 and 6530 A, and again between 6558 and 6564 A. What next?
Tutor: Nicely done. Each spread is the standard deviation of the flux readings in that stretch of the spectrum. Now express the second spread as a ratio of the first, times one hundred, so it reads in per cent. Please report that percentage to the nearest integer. 1104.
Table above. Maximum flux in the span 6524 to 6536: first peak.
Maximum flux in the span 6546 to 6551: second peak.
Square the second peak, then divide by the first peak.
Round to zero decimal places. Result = 13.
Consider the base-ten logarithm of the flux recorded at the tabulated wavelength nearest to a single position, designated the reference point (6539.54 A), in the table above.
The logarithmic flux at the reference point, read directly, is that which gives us 0.93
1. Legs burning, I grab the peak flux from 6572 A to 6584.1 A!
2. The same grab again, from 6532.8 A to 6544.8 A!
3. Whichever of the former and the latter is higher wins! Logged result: 14.9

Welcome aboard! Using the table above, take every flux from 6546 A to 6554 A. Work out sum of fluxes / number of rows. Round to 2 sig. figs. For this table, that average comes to 9.0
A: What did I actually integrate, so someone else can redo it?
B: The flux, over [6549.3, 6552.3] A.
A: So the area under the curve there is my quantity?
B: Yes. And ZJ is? 25.8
